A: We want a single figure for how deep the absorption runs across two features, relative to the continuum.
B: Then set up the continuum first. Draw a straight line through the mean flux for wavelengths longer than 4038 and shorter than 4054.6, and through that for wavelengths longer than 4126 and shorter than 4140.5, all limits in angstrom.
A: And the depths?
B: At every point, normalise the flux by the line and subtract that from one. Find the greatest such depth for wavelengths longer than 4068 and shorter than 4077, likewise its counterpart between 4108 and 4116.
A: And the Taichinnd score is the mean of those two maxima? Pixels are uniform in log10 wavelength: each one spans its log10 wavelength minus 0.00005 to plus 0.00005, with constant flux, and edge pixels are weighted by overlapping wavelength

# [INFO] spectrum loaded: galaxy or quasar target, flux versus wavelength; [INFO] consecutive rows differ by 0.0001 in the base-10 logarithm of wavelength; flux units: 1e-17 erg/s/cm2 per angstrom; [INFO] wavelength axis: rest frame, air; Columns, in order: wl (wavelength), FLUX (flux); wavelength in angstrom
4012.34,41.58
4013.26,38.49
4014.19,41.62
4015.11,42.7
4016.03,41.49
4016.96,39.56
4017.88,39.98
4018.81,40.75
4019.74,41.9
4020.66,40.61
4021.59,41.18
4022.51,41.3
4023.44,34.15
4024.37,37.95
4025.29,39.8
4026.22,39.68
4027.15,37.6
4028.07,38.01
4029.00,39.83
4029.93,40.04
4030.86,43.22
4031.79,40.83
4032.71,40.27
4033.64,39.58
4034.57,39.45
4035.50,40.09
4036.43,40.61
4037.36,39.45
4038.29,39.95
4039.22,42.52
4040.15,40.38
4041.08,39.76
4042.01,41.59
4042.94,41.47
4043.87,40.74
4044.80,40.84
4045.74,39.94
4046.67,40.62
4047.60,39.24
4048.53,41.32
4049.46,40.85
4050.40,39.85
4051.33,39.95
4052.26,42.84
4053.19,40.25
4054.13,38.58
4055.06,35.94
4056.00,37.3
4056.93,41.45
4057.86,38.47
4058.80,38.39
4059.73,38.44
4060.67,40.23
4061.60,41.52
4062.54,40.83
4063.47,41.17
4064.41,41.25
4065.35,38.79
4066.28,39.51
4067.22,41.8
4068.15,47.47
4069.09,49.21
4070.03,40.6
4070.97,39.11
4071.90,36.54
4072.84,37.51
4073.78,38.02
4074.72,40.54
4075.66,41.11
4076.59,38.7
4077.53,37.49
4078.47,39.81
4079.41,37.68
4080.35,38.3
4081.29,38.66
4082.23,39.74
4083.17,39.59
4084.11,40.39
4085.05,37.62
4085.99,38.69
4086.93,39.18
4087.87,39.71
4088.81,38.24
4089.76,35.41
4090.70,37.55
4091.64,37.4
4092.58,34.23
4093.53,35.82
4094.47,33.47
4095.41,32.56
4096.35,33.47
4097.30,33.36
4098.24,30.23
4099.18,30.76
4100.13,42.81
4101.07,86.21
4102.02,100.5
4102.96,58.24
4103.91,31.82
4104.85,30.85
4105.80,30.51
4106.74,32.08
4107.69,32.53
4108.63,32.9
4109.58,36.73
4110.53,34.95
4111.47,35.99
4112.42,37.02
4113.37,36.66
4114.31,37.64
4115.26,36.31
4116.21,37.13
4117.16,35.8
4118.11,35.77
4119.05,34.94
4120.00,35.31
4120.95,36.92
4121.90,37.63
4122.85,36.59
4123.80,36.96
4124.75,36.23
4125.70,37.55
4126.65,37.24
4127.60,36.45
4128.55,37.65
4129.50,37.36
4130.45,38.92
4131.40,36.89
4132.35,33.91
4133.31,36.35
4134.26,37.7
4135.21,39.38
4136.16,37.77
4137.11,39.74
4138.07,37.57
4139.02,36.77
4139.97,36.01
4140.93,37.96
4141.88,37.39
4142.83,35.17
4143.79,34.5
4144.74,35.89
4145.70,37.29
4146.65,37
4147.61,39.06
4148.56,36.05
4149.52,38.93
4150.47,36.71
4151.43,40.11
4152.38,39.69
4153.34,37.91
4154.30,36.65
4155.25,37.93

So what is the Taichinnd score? 0.109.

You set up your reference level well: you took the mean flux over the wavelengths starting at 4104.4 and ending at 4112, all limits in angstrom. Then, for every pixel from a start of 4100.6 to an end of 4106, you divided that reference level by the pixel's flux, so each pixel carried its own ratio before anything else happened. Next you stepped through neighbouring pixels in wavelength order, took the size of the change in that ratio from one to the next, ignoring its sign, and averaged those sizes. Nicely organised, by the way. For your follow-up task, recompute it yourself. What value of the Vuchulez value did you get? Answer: 0.163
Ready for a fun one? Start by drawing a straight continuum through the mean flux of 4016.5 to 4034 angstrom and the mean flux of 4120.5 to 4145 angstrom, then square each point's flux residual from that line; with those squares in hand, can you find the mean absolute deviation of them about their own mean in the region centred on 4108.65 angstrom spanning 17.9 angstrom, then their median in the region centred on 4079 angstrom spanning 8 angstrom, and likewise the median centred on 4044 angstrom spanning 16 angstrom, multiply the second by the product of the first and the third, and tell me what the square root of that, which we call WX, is 23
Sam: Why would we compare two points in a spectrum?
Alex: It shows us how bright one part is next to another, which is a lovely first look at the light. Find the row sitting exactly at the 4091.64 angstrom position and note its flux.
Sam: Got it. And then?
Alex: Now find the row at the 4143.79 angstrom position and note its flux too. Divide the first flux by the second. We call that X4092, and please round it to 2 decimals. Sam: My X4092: 1.08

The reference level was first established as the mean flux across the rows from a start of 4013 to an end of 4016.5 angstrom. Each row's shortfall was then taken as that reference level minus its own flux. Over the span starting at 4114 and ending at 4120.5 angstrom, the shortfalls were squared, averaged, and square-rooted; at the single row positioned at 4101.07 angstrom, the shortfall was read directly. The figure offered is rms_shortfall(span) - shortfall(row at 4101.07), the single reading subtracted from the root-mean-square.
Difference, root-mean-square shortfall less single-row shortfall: 50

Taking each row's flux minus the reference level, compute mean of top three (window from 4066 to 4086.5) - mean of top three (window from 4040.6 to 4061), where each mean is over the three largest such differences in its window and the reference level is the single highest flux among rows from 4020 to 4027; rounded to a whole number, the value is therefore 4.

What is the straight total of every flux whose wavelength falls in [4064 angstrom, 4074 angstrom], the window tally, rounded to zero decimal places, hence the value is 450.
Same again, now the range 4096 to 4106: 509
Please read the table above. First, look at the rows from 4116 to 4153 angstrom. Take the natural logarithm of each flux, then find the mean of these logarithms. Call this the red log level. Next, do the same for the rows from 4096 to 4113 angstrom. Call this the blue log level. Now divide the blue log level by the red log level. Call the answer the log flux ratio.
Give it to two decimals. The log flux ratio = 1.01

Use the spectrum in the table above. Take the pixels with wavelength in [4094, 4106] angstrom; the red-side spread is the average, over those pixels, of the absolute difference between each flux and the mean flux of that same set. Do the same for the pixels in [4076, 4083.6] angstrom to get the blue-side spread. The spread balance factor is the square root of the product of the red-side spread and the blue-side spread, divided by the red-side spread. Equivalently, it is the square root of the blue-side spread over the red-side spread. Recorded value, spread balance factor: 0.20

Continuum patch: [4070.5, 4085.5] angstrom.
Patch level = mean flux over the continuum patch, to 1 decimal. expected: 38.8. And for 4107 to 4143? 36.6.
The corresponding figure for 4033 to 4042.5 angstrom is 40.3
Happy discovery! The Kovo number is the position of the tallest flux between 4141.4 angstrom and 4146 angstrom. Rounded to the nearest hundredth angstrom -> 4141.88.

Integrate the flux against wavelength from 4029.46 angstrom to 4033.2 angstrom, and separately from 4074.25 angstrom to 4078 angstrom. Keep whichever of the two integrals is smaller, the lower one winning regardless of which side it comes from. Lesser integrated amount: 148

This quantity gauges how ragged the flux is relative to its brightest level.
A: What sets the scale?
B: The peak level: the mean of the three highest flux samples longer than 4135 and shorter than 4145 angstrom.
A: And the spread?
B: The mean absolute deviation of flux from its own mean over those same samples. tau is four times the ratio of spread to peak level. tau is 0.13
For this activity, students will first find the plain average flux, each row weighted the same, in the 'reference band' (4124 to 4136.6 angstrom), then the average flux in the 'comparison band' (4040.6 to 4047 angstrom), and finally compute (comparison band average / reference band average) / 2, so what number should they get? 0.547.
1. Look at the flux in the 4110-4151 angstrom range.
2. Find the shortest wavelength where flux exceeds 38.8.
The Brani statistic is 4130.45 angstrom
